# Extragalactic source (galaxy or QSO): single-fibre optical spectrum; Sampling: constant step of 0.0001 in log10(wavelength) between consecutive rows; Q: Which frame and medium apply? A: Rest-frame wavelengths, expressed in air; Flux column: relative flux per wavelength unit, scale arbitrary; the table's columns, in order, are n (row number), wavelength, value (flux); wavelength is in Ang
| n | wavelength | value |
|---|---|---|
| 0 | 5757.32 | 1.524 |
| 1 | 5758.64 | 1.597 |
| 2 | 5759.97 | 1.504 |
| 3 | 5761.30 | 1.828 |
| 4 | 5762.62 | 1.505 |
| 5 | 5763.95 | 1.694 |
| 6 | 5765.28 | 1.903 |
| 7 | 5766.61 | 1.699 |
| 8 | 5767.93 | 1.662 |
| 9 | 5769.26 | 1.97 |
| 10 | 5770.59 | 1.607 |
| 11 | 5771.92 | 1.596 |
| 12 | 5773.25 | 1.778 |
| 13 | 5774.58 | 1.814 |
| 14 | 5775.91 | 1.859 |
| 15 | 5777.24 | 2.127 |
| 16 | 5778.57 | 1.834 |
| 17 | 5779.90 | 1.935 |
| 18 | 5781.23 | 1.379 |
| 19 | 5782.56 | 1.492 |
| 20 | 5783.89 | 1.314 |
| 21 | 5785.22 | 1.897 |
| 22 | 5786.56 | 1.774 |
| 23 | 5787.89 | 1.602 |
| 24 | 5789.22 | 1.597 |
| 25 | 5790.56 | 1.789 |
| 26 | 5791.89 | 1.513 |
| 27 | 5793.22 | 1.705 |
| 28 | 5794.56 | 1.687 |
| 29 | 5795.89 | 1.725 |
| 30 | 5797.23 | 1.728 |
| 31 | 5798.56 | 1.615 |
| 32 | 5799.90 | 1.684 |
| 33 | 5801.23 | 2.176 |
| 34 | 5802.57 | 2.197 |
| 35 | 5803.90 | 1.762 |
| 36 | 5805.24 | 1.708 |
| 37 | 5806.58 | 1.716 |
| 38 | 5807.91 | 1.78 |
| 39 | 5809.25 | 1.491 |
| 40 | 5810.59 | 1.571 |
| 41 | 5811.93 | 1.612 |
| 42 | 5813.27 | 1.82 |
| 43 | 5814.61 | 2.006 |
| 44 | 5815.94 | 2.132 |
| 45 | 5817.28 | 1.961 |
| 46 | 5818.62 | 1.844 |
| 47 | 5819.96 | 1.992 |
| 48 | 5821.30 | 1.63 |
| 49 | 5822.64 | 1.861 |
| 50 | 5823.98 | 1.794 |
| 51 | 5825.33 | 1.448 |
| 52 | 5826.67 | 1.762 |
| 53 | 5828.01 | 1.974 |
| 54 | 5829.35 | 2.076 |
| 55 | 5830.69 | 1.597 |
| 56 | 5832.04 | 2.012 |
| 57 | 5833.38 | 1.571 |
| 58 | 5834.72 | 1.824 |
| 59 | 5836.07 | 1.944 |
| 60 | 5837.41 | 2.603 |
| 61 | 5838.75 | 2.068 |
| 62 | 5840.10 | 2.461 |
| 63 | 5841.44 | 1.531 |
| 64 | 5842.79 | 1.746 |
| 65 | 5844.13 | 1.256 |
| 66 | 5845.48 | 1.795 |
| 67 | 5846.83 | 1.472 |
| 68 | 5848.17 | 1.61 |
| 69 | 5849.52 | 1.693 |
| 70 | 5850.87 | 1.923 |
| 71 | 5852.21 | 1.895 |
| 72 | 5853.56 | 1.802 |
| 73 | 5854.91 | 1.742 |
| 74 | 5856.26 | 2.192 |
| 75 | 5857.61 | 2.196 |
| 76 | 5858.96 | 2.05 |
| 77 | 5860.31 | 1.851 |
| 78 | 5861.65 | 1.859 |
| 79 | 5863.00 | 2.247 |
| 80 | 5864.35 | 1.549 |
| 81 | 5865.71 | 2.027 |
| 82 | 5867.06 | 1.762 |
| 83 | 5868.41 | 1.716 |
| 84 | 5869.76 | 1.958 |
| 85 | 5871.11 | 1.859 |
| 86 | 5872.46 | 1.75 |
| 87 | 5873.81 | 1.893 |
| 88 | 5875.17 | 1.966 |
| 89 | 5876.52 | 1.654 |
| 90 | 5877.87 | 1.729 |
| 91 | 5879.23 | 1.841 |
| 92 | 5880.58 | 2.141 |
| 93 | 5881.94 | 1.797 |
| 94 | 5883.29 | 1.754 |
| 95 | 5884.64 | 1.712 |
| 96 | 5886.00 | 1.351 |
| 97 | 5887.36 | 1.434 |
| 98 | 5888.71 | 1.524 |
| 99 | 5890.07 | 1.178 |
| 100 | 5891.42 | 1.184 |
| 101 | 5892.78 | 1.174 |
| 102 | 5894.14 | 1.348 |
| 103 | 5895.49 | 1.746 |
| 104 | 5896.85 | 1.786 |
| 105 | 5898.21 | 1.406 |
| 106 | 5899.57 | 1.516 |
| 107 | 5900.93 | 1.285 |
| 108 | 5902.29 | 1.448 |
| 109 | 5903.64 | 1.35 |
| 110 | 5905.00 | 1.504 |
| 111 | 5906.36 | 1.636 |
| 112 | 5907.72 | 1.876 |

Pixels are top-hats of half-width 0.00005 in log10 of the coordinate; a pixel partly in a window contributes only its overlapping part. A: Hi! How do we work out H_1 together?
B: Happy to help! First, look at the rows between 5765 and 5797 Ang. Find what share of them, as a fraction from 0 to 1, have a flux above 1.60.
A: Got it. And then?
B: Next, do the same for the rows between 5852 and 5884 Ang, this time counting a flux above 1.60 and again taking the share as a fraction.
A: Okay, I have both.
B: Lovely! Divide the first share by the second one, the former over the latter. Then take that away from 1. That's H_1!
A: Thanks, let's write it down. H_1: 0.22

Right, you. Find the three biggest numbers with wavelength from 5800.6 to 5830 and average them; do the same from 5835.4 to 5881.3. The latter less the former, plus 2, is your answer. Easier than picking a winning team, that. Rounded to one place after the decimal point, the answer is 2.3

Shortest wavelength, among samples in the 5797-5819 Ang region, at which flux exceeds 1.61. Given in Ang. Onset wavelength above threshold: 5797.23 Ang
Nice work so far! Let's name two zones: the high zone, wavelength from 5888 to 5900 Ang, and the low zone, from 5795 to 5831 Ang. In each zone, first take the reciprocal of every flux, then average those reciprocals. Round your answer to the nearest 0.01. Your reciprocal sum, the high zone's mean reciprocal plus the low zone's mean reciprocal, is 1.28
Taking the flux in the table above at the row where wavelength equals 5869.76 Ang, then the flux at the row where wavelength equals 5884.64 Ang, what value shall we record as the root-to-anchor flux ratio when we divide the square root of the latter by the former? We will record 0.67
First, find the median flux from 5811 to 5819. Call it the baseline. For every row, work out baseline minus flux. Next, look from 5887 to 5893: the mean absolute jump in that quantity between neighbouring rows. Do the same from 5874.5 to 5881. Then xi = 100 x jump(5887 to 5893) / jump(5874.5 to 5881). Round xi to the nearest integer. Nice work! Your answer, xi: 57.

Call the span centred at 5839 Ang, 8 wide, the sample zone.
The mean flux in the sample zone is 2.06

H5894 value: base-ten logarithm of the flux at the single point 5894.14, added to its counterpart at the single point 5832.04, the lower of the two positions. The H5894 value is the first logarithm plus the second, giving 0.433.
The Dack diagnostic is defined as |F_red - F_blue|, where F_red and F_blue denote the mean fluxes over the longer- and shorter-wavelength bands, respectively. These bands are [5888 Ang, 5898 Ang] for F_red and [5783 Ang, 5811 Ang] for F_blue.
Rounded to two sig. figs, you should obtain 0.30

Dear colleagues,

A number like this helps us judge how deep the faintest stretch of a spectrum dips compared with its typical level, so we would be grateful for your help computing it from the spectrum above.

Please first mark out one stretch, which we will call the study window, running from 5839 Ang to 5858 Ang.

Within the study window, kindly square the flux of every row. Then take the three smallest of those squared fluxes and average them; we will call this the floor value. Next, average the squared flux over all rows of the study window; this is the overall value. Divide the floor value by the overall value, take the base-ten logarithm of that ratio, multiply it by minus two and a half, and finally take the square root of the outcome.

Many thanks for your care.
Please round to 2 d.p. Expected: 0.74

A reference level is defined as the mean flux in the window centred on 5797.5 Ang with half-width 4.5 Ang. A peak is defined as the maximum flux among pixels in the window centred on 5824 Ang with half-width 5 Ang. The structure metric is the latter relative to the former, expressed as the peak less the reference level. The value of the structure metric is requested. 0.23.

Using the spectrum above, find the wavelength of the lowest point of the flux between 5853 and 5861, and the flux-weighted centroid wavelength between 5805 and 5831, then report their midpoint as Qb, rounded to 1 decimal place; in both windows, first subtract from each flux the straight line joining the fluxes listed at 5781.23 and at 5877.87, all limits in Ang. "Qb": 5836.6 Ang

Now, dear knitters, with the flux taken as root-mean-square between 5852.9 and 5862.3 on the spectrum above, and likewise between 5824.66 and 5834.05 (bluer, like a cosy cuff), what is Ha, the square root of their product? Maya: 1.88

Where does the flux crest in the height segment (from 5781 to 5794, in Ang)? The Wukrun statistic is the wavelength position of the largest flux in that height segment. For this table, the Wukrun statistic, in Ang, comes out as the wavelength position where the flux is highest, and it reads 5785.22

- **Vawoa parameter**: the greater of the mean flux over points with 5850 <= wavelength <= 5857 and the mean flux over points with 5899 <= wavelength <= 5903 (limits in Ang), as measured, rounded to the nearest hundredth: 1.91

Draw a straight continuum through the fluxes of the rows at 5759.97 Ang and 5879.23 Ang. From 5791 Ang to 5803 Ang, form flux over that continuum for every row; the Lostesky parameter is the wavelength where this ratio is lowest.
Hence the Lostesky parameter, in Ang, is 5791.89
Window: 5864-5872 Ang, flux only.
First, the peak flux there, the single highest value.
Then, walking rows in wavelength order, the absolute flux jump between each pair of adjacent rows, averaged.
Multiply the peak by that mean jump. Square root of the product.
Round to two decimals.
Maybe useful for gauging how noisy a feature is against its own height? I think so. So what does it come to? 0.68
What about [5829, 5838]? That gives 1.01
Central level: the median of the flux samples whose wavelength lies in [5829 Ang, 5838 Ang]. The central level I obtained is 1.94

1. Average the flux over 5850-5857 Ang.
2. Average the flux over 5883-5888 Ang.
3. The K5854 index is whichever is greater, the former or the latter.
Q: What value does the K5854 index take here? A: 1.91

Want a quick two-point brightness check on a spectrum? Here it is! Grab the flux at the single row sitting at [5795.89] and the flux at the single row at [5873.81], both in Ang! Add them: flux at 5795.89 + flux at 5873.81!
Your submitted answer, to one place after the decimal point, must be 3.6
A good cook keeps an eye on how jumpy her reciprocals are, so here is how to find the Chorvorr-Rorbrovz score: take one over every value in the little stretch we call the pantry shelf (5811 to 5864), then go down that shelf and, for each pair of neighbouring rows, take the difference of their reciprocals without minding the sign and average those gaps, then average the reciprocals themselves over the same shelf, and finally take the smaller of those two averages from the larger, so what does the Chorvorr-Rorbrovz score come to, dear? 0.47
